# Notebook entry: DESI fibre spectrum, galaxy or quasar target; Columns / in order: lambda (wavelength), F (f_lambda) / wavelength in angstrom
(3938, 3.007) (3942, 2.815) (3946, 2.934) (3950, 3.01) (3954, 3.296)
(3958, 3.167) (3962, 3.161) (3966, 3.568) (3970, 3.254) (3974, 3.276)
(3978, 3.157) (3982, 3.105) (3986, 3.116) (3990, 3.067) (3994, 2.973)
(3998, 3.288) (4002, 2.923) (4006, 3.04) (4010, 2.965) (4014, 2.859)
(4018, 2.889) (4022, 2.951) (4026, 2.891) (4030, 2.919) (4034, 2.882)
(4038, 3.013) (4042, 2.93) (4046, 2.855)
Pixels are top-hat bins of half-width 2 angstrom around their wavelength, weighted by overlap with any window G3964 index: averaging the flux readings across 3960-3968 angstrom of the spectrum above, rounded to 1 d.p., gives 3.4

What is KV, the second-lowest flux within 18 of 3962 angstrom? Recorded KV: 3.01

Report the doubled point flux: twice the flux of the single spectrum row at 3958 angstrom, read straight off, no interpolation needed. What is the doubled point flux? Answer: 6.3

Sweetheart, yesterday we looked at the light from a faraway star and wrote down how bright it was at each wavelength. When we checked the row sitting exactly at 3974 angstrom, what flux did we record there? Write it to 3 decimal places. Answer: 3.276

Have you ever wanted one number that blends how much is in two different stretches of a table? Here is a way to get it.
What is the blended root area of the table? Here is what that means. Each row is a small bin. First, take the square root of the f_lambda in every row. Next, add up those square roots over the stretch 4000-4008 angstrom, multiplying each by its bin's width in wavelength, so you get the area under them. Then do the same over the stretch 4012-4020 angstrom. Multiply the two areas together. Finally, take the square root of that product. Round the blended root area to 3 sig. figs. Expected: 13.7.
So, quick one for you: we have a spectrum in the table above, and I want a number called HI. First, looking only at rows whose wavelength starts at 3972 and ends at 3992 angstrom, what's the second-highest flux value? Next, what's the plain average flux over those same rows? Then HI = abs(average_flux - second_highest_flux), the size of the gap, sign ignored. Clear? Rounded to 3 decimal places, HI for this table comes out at 0.013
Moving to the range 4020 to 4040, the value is 0.020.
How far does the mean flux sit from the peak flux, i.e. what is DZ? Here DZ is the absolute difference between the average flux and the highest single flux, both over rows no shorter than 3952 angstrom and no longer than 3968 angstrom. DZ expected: 0.27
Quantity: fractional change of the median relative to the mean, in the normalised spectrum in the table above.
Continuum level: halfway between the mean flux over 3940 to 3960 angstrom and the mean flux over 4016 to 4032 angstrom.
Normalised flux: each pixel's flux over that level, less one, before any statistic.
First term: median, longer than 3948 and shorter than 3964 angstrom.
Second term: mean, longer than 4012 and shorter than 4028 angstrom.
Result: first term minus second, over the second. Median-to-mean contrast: -3.3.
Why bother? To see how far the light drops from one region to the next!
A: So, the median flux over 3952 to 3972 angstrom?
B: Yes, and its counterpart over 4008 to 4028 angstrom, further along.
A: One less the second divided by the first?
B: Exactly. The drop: 0.112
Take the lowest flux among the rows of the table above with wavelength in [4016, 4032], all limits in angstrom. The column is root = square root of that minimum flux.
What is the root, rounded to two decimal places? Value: 1.70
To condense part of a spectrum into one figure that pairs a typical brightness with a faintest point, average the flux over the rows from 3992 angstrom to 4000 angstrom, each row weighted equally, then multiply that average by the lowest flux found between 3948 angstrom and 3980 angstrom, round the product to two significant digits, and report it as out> 9.4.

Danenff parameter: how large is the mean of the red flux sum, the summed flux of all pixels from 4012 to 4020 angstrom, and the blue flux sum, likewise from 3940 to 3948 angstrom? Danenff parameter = 5.75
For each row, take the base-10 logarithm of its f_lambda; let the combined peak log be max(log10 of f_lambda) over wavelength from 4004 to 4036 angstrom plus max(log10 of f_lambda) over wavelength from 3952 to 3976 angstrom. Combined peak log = 1.04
